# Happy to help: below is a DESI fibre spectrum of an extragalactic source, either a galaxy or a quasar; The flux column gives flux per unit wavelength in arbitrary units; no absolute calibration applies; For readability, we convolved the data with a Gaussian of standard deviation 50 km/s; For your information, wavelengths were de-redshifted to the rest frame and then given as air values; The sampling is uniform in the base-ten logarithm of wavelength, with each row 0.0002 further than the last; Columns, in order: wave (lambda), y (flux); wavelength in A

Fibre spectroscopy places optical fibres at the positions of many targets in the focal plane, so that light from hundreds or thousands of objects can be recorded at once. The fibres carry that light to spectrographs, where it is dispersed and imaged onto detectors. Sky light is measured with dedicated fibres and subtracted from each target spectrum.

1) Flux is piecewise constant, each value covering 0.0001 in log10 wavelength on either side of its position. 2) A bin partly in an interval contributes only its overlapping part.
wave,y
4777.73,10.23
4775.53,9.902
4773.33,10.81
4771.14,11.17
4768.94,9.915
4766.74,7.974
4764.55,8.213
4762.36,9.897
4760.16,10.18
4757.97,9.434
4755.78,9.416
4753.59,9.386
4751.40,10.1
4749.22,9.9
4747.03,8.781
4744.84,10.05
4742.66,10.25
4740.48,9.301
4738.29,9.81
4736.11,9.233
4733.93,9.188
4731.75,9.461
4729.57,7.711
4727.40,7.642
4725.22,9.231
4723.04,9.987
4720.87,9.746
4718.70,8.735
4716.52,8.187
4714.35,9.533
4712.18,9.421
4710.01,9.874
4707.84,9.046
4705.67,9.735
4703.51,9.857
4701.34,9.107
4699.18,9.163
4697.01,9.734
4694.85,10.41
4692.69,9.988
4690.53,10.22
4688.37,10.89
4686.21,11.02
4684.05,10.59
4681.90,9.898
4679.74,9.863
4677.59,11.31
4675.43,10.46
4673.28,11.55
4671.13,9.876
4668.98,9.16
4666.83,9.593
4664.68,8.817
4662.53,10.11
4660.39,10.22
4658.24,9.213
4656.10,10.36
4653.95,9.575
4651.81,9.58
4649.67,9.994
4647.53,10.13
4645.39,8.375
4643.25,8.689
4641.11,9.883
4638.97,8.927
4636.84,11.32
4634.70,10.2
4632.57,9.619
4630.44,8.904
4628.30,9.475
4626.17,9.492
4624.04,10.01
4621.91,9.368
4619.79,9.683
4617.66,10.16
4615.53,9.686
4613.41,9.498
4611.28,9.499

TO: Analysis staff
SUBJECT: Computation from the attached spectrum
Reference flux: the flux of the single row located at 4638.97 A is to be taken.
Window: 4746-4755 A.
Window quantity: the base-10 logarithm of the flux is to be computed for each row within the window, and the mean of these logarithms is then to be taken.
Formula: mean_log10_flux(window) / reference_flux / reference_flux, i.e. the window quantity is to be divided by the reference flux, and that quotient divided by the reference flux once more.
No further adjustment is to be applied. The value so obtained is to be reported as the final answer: 0.0123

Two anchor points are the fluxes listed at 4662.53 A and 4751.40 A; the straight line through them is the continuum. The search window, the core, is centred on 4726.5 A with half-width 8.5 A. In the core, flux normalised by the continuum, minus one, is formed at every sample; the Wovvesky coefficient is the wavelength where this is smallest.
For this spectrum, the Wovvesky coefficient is 4727.40 A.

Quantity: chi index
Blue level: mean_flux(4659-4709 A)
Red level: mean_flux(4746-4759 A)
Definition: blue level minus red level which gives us 0.5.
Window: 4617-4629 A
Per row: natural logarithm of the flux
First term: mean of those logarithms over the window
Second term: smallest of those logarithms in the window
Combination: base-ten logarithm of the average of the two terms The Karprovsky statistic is 0.353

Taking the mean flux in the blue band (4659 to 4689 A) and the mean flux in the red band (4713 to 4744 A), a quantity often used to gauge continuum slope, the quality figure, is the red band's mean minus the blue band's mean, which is -1.1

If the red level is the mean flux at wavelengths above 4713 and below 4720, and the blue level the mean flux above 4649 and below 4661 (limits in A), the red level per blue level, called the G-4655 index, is 0.90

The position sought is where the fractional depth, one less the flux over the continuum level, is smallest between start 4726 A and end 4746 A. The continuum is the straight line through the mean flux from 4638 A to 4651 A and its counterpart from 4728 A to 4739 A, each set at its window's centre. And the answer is 4742.66 A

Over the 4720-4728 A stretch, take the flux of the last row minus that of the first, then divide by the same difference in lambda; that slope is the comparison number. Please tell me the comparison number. -0.32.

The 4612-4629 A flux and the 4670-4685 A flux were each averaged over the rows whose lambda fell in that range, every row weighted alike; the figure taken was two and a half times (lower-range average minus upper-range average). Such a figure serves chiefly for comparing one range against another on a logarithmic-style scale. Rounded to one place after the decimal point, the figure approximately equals -2.1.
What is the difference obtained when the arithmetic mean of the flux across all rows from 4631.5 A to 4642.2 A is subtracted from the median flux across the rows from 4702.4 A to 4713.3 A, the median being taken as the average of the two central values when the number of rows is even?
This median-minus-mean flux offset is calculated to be -0.25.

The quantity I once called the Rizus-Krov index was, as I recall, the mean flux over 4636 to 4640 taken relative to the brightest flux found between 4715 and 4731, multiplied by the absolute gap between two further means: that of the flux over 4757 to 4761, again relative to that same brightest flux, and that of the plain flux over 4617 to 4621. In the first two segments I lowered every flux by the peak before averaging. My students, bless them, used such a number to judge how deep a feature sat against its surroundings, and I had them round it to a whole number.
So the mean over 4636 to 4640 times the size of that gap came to 1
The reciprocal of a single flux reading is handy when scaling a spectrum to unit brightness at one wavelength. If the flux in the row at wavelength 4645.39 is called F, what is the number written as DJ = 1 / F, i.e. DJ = 0.119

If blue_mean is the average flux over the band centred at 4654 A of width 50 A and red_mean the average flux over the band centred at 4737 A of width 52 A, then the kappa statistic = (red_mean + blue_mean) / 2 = 9.6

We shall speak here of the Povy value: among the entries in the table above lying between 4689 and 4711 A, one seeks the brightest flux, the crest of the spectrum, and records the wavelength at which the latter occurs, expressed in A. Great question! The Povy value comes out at 4694.85 A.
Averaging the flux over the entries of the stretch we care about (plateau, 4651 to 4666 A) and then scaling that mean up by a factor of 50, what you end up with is 485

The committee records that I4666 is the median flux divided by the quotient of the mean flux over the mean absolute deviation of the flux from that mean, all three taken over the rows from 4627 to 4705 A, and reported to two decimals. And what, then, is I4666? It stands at 0.58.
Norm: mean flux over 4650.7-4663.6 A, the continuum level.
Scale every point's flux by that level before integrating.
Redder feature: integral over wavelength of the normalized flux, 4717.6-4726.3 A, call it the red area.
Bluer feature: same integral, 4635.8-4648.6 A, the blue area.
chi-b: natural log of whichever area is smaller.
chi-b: 2.1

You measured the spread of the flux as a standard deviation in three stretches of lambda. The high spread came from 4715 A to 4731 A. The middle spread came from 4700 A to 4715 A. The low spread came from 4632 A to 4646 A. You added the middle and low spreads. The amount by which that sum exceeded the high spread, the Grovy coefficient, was 0.4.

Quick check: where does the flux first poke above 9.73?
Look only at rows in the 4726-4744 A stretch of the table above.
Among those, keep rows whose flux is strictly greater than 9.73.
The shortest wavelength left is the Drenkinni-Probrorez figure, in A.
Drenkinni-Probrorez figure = 4738.29 A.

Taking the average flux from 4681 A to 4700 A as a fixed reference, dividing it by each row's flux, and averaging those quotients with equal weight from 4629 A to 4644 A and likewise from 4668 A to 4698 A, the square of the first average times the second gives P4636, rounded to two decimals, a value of 1.13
